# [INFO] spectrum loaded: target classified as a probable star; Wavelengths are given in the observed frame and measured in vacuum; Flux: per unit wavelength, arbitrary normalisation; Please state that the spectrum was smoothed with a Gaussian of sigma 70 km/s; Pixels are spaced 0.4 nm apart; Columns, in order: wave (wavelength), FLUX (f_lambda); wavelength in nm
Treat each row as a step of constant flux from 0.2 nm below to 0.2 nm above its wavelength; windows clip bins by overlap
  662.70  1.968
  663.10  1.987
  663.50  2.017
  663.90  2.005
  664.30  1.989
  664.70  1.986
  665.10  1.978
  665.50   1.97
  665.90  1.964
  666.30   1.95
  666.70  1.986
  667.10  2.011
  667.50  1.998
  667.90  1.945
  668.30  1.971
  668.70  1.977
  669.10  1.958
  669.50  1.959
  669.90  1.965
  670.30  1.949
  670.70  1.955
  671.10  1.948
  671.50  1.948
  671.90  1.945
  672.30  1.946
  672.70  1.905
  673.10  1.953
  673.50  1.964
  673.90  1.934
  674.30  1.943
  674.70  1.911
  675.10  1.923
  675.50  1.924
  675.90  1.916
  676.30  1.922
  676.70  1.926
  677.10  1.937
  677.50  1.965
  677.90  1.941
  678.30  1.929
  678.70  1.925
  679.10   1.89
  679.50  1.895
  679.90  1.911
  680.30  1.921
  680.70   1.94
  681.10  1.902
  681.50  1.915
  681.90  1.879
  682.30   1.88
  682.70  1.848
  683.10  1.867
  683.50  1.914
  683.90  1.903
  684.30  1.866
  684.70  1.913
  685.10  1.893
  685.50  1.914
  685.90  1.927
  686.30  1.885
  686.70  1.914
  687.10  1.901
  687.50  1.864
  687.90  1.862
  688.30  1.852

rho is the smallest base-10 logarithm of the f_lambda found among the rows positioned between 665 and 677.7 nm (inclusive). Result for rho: 0.280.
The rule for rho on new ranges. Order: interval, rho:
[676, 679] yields 0.284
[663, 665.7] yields 0.294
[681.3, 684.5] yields 0.267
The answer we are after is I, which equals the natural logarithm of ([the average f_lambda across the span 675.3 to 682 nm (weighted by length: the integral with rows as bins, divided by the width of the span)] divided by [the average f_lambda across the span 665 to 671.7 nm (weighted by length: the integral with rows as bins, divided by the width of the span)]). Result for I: -0.02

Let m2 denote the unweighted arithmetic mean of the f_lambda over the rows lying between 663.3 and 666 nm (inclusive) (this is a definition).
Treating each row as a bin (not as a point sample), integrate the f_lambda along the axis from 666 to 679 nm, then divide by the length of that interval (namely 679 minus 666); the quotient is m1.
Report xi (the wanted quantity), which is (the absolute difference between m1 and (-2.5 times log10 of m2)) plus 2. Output 4.69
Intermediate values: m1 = 1.95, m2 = 1.99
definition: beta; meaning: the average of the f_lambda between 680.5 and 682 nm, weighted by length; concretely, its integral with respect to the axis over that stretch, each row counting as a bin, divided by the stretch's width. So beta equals 1.91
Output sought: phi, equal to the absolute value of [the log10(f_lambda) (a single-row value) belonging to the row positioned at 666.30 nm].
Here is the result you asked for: 0.290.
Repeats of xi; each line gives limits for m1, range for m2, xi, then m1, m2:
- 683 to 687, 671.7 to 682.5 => 4.61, 1.90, 1.92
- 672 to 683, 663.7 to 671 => 4.66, 1.92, 1.97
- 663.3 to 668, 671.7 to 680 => 4.70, 1.98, 1.93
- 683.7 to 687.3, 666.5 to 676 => 4.63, 1.90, 1.95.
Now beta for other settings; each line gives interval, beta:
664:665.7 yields 1.98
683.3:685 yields 1.90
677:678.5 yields 1.94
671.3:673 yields 1.94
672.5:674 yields 1.94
